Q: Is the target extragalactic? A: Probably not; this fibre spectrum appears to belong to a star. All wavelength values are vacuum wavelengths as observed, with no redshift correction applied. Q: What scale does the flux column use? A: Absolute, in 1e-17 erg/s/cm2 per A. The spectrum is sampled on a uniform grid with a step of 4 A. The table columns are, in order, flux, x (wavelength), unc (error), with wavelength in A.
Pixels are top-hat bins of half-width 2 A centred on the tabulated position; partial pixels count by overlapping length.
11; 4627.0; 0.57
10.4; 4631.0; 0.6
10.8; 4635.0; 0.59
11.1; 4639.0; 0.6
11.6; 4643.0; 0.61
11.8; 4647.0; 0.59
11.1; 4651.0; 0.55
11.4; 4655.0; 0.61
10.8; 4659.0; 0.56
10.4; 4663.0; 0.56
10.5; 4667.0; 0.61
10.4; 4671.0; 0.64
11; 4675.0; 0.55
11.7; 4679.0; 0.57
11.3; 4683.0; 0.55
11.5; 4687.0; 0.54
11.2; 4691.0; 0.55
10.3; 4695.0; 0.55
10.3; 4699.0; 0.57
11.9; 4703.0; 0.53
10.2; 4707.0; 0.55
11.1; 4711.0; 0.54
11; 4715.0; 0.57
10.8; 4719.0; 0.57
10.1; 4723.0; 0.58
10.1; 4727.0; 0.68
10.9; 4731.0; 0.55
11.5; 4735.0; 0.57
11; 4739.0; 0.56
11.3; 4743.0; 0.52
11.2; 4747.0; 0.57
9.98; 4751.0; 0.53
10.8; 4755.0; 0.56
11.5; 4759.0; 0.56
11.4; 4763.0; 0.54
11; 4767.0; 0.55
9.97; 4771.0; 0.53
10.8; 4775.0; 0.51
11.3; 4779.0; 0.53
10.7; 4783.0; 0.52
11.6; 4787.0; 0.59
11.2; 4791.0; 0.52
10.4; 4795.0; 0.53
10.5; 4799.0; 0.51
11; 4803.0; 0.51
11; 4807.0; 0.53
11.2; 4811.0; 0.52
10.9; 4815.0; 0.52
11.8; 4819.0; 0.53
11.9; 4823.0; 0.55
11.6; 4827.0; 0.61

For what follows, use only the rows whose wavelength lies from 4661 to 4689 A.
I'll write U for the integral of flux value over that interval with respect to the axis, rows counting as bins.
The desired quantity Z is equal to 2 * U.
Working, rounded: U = 307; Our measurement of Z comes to 614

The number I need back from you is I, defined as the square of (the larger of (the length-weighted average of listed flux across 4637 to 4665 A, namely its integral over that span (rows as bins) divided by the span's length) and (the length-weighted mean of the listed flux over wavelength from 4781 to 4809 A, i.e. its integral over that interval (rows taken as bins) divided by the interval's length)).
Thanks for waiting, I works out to 124.8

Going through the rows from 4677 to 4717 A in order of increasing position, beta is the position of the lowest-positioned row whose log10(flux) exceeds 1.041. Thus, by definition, 4679.0 A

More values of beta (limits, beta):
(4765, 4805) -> 4767.0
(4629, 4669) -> 4639.0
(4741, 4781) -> 4743.0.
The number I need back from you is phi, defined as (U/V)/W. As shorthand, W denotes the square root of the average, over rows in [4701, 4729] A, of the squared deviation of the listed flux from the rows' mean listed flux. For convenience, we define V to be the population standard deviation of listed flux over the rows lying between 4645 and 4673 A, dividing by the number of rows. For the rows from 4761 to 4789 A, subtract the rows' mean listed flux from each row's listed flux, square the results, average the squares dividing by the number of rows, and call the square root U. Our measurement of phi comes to 1.63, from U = 0.51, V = 0.50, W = 0.616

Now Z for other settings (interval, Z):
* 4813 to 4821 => 182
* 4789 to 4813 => 522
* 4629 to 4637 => 170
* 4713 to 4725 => 255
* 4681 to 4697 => 354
